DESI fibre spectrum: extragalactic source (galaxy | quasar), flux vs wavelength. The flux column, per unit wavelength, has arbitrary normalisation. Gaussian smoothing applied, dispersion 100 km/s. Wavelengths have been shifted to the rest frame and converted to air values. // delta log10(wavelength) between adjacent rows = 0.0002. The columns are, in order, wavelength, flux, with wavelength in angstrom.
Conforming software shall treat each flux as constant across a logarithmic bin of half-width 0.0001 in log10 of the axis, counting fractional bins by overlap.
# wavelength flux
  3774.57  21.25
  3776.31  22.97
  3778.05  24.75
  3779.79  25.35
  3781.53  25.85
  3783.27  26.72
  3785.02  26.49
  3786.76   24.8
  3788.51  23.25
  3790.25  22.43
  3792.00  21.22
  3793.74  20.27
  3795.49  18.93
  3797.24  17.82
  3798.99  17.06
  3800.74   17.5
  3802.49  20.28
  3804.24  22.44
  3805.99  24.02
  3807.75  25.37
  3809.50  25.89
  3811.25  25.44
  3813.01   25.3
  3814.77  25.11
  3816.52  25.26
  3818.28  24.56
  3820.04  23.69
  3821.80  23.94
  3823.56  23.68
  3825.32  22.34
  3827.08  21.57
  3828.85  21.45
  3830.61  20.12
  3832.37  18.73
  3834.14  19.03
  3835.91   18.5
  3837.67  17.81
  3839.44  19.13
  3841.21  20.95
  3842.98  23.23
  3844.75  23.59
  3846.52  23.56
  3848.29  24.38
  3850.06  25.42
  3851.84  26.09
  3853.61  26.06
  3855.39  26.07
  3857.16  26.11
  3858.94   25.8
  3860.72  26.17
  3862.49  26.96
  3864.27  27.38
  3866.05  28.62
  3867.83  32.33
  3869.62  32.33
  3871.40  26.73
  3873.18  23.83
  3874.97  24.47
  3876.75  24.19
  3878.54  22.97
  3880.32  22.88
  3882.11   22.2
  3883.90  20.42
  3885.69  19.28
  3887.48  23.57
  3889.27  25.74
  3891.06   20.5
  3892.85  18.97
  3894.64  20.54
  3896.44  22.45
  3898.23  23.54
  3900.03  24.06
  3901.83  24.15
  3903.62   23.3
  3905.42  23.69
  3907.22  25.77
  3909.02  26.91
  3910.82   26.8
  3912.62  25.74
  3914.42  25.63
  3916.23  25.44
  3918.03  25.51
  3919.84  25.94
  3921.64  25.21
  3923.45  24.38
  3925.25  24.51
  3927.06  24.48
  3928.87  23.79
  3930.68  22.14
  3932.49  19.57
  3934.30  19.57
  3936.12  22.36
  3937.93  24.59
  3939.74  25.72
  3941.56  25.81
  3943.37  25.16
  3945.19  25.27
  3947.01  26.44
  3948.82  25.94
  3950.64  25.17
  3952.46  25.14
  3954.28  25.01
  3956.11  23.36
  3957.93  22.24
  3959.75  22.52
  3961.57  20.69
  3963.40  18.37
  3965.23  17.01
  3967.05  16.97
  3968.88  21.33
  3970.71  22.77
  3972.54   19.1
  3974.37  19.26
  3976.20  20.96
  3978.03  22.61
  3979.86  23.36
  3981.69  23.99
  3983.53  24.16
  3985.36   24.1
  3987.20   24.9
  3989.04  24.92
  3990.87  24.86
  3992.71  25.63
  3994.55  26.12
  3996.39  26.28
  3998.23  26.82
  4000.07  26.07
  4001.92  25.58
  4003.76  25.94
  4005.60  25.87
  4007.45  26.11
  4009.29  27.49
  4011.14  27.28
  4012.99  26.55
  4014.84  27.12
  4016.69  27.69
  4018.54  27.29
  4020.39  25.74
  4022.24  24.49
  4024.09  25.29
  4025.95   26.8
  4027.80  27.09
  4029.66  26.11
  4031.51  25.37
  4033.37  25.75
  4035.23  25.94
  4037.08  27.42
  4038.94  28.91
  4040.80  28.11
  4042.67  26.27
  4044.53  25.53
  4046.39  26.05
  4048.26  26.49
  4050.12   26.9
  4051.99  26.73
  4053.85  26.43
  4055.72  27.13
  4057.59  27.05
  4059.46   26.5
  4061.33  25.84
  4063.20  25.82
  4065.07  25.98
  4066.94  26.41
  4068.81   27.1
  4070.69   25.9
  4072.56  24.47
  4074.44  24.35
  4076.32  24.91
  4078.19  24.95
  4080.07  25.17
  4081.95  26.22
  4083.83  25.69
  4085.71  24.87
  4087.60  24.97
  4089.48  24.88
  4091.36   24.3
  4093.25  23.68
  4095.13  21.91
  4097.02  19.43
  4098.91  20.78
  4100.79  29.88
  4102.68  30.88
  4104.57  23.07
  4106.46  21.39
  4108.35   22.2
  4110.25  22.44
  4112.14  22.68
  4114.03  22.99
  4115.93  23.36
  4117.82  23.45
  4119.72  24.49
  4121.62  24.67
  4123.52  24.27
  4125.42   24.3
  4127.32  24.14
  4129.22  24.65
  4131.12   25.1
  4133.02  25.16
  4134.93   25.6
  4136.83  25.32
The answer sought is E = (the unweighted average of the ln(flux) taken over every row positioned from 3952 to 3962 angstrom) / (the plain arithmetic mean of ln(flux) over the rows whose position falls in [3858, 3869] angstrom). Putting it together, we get 0.94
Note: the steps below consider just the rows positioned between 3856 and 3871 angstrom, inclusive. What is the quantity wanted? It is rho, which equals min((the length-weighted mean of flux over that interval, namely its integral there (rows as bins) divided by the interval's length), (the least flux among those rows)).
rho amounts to 25.8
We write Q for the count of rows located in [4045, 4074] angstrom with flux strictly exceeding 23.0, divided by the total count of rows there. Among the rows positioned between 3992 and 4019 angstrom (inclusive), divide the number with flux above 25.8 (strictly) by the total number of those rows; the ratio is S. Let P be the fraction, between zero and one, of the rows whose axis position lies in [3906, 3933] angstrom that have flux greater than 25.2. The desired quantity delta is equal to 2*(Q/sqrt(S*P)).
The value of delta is 2.8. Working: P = 0.60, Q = 1.00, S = 0.87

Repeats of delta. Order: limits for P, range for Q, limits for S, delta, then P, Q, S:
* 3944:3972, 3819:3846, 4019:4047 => 1.9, 0.20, 0.33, 0.60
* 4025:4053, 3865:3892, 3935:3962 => 2.7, 1.00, 0.60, 0.20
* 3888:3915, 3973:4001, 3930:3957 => 5.7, 0.40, 0.80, 0.20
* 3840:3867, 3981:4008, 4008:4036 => 3.0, 0.67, 1.00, 0.67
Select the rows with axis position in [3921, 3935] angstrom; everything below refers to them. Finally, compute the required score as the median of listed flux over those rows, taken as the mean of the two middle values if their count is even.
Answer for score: 24.1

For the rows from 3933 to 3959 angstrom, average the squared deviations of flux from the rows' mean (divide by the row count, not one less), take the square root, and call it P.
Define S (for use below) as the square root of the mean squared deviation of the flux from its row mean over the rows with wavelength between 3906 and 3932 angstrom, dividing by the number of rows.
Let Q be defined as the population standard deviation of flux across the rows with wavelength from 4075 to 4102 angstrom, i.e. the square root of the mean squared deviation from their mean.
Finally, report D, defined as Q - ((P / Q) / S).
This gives 1.78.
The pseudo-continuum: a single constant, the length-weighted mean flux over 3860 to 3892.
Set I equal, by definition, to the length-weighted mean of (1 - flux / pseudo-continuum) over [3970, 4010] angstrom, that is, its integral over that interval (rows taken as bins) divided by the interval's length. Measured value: 0.025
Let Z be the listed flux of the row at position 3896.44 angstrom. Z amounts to 22.45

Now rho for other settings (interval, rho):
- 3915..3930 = 23.8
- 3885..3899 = 19.0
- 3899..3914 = 23.3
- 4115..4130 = 23.4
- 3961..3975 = 17.0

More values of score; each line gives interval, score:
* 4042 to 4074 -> 26.4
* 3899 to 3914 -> 24.9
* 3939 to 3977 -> 22.8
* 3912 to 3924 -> 25.5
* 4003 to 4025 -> 26.3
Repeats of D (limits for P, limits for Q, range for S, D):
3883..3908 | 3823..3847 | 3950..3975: 1.64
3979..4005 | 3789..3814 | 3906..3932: 2.78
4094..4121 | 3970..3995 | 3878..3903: 1.38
